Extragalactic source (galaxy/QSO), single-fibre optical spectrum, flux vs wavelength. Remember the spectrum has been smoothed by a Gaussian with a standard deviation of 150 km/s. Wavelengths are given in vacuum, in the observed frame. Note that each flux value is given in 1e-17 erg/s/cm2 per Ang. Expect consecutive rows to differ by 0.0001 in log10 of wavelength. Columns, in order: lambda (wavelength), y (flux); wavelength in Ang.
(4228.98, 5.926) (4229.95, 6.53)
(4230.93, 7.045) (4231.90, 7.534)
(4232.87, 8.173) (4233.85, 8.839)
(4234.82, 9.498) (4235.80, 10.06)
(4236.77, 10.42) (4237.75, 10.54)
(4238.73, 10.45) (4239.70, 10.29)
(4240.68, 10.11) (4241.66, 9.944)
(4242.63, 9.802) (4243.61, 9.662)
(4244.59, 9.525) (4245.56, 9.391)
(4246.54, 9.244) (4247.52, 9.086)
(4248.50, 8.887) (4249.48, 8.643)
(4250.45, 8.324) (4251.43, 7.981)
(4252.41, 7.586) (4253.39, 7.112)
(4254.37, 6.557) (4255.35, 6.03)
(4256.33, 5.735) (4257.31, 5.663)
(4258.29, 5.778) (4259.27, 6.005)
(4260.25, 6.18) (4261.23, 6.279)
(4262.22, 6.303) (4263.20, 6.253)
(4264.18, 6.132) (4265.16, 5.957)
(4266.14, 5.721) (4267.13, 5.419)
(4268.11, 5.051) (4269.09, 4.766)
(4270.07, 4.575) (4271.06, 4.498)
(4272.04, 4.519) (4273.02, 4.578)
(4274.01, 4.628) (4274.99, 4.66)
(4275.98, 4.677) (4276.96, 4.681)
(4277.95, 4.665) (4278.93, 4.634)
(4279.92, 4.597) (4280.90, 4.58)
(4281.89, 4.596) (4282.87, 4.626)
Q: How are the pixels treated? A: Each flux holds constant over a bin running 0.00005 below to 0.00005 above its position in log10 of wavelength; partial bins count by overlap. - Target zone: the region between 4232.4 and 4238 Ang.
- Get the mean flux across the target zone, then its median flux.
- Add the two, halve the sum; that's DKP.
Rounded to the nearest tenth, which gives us 9.7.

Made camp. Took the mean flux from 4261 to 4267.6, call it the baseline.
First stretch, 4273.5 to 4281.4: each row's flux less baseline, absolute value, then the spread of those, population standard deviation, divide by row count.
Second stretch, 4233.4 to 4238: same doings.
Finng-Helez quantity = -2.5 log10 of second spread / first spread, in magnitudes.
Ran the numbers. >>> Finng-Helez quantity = -3.1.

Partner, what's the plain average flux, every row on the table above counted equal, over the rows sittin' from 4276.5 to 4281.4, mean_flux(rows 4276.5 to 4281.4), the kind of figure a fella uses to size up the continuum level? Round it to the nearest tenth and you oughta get 4.6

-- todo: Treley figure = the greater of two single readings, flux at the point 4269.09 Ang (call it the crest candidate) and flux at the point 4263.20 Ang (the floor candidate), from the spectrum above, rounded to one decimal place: 6.3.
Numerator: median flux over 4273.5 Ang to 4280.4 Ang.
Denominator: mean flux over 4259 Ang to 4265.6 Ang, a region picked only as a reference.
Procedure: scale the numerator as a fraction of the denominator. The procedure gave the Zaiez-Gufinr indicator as 0.76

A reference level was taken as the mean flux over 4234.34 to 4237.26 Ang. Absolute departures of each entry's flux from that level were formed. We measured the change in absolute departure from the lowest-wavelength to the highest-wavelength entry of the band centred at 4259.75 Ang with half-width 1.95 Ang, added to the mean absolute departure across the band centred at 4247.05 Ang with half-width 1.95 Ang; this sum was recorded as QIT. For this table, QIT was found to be 0.34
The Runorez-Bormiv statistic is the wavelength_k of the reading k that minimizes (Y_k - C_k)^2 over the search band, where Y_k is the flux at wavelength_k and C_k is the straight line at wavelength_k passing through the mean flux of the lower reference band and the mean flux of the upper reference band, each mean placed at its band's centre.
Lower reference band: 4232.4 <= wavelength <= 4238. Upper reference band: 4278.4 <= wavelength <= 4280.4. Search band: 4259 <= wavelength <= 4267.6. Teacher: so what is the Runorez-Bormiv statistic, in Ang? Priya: 4263.20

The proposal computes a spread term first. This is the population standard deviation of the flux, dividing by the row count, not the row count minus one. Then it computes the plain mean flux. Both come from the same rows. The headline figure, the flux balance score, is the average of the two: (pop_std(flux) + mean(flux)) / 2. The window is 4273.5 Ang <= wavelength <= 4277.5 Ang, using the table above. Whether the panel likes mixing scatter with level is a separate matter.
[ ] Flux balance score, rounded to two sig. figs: 2.3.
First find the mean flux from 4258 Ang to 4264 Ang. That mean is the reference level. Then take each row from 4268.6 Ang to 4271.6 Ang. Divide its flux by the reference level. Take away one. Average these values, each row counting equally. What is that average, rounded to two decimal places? -0.25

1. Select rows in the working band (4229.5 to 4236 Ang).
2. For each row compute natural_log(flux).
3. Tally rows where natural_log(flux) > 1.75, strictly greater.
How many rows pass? 7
